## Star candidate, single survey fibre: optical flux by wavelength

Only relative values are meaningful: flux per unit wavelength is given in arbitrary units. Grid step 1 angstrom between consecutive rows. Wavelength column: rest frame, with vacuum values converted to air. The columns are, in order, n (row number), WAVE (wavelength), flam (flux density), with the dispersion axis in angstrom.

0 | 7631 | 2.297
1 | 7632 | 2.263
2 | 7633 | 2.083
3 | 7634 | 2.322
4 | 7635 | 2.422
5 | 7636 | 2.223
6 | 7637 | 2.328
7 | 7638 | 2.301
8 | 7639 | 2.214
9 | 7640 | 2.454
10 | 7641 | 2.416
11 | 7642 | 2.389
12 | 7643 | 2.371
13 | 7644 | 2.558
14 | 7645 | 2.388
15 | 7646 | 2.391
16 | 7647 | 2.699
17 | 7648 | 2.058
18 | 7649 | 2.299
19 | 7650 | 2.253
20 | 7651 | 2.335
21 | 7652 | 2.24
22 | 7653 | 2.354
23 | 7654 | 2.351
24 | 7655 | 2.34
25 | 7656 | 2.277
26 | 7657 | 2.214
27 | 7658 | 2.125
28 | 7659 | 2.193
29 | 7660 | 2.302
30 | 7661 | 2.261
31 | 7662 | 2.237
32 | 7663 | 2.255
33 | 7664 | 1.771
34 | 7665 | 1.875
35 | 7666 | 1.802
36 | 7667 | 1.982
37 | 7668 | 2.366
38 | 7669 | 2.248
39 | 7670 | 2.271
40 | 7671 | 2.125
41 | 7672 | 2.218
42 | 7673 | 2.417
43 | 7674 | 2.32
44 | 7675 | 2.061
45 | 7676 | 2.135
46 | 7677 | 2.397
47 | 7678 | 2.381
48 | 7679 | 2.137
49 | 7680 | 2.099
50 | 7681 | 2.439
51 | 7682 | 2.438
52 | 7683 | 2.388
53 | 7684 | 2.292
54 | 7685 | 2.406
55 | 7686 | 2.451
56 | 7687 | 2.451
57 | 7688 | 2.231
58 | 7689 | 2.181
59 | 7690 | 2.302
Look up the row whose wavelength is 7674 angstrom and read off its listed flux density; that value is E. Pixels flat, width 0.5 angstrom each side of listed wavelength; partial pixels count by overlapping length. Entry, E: 2.32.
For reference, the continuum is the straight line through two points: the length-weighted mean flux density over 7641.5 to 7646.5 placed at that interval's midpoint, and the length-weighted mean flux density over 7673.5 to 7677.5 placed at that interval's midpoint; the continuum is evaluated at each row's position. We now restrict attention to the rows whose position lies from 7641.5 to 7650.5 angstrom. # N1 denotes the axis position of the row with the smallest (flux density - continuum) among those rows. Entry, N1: 7648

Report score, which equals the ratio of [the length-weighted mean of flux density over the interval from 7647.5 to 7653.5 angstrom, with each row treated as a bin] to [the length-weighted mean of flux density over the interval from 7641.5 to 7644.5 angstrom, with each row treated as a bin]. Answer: 0.93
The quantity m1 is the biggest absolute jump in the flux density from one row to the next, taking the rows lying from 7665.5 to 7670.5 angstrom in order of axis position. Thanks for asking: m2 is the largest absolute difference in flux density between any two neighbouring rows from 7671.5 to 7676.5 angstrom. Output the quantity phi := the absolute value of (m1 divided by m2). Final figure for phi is 1.5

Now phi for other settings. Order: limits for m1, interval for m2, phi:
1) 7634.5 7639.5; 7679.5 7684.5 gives 0.6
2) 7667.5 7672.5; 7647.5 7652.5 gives 0.6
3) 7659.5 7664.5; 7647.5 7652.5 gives 2.0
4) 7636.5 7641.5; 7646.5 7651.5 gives 0.4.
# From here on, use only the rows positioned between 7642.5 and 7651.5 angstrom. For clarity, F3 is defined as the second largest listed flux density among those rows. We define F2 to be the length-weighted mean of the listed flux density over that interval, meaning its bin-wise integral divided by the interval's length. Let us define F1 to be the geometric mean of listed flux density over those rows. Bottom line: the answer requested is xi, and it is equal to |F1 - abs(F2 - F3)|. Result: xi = 2.18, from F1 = 2.37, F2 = 2.37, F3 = 2.558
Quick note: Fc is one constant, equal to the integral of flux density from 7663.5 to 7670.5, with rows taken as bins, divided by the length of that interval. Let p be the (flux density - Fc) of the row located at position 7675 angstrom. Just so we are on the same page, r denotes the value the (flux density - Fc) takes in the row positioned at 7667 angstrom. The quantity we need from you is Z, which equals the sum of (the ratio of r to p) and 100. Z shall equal 96.1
